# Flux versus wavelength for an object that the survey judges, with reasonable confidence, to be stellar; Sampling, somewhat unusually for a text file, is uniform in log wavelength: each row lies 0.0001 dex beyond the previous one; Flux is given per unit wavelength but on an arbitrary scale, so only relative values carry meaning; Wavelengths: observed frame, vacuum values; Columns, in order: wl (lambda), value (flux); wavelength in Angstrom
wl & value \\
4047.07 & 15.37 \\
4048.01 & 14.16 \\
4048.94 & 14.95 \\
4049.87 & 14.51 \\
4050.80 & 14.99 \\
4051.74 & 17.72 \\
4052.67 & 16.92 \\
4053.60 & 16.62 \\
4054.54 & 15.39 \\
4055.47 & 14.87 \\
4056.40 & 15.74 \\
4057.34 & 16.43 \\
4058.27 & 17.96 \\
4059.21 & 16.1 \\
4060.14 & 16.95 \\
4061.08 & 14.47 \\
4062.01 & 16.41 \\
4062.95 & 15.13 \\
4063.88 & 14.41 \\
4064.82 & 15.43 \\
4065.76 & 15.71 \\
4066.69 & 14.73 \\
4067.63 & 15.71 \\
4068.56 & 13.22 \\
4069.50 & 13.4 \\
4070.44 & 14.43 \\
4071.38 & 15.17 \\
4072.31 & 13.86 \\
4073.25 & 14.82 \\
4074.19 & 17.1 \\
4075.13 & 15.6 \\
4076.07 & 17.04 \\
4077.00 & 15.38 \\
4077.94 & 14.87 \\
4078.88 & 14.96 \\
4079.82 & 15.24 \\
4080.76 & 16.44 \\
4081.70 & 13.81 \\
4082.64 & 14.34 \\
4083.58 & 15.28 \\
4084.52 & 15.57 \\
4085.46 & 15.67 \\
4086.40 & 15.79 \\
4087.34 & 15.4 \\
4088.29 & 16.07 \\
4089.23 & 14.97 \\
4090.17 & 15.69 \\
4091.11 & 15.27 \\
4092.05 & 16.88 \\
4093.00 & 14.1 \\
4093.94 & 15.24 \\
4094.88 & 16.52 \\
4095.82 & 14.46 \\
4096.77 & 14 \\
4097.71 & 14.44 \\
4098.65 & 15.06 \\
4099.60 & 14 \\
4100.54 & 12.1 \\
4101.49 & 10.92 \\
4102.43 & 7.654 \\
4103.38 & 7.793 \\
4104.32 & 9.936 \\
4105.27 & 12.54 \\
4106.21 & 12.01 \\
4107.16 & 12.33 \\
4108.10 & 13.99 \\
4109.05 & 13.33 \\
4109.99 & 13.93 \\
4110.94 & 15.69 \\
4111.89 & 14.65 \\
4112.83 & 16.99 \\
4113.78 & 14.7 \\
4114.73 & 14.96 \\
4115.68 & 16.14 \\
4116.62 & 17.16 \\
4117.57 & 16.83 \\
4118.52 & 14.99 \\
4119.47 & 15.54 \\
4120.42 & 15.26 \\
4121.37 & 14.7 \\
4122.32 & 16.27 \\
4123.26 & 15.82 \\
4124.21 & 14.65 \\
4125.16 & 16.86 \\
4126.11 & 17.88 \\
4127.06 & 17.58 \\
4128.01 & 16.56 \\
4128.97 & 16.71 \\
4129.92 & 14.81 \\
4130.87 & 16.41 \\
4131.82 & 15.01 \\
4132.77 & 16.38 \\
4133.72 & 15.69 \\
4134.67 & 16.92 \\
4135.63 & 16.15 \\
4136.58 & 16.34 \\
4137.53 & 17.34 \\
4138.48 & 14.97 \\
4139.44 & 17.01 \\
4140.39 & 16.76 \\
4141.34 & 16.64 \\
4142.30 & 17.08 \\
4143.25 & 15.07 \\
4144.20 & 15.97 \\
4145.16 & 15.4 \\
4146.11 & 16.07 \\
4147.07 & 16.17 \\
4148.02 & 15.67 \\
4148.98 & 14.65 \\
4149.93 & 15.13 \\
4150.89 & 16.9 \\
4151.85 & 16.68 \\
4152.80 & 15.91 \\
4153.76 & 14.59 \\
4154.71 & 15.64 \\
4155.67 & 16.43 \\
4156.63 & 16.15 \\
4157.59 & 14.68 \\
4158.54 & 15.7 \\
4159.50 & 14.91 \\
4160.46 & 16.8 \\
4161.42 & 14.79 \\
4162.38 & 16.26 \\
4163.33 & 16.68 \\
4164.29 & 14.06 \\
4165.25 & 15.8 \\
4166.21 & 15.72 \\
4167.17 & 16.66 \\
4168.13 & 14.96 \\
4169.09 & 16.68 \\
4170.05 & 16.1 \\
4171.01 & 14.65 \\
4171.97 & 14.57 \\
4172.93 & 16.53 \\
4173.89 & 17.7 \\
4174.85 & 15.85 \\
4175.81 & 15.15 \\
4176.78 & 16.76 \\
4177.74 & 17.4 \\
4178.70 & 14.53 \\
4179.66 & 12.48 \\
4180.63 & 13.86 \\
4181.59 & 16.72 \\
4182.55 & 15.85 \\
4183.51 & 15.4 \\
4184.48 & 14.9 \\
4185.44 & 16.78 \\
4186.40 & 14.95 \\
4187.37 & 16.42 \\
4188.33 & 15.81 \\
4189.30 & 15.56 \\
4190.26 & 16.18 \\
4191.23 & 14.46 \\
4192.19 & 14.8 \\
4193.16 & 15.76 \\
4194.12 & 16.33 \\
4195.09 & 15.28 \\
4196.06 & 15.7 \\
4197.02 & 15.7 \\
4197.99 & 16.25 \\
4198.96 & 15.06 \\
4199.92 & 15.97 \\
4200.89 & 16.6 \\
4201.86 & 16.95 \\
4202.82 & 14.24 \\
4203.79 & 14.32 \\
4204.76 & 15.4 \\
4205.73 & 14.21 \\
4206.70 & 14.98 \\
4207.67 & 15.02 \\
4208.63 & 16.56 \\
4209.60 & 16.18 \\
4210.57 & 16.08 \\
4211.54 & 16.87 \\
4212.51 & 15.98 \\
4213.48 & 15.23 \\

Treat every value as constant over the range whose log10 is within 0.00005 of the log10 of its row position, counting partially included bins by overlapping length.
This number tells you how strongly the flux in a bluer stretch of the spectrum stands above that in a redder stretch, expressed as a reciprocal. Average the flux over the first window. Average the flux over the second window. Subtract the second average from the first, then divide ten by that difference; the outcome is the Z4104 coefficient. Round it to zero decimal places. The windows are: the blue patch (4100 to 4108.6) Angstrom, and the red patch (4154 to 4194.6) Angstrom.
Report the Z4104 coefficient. -2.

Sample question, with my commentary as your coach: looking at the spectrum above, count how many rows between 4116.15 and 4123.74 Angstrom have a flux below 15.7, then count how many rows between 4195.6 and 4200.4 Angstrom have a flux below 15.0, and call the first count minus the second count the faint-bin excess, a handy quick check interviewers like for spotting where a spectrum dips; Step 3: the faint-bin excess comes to 4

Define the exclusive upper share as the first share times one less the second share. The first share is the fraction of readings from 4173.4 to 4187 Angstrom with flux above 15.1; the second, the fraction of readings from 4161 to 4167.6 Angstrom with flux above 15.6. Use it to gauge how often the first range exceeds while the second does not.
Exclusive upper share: 0.18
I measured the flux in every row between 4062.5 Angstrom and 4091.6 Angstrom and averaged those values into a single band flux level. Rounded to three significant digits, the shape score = 15.2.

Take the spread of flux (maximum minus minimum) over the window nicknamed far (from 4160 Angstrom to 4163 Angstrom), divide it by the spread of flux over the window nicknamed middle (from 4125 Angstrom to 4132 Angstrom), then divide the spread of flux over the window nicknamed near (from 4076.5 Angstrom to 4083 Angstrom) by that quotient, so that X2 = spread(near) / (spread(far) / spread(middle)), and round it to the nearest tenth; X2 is 4.0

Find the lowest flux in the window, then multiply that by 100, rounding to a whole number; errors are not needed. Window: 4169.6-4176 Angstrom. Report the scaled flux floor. 1457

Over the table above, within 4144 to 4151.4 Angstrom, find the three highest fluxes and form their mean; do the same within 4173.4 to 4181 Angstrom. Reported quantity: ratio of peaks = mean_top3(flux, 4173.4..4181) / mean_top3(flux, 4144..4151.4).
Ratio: 1.06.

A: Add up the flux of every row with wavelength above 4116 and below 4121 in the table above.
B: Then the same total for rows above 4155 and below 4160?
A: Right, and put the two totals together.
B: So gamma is 158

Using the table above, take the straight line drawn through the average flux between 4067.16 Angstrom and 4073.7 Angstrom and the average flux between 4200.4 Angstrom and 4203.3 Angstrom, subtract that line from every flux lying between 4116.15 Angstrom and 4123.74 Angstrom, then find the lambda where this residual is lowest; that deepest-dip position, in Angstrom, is 4121.37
